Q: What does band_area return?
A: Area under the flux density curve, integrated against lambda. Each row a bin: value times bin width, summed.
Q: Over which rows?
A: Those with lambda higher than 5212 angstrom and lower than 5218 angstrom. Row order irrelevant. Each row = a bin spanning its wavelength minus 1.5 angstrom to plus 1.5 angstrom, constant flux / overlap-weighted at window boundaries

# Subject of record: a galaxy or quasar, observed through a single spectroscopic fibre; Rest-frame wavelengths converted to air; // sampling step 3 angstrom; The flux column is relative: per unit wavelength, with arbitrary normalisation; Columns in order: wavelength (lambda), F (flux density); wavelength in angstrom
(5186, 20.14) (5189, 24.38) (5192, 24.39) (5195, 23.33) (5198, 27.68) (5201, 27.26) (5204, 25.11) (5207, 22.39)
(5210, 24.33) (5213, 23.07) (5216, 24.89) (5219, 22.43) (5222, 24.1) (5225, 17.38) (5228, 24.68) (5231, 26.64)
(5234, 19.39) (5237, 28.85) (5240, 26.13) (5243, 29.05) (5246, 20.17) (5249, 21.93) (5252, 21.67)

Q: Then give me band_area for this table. 144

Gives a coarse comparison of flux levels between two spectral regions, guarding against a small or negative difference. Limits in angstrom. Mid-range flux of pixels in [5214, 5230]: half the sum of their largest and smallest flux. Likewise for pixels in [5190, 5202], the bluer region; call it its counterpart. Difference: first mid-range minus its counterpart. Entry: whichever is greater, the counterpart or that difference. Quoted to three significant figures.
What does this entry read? 25.5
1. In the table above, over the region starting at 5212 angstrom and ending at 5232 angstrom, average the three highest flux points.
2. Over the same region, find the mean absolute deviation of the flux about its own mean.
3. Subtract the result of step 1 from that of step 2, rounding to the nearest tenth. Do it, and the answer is -23.4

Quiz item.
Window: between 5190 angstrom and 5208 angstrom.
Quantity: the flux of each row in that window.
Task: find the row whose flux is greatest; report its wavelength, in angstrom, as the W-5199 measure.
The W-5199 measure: 5198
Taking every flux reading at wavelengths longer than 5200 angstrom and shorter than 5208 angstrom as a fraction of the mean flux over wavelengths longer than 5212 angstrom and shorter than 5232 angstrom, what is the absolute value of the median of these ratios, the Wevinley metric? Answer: 1.08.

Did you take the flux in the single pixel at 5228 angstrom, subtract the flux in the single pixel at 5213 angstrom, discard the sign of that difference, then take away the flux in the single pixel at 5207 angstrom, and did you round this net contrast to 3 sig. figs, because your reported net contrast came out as -20.8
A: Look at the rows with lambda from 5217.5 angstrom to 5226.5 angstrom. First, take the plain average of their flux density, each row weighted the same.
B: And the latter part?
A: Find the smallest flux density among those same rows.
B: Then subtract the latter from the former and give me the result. 3.9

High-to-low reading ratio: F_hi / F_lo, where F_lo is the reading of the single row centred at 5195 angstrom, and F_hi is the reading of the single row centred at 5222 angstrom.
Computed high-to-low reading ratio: 1.03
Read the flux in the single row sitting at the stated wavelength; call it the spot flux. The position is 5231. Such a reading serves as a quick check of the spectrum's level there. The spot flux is 26.64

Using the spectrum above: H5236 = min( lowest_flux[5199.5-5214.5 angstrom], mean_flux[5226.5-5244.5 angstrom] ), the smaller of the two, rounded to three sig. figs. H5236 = 22.4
